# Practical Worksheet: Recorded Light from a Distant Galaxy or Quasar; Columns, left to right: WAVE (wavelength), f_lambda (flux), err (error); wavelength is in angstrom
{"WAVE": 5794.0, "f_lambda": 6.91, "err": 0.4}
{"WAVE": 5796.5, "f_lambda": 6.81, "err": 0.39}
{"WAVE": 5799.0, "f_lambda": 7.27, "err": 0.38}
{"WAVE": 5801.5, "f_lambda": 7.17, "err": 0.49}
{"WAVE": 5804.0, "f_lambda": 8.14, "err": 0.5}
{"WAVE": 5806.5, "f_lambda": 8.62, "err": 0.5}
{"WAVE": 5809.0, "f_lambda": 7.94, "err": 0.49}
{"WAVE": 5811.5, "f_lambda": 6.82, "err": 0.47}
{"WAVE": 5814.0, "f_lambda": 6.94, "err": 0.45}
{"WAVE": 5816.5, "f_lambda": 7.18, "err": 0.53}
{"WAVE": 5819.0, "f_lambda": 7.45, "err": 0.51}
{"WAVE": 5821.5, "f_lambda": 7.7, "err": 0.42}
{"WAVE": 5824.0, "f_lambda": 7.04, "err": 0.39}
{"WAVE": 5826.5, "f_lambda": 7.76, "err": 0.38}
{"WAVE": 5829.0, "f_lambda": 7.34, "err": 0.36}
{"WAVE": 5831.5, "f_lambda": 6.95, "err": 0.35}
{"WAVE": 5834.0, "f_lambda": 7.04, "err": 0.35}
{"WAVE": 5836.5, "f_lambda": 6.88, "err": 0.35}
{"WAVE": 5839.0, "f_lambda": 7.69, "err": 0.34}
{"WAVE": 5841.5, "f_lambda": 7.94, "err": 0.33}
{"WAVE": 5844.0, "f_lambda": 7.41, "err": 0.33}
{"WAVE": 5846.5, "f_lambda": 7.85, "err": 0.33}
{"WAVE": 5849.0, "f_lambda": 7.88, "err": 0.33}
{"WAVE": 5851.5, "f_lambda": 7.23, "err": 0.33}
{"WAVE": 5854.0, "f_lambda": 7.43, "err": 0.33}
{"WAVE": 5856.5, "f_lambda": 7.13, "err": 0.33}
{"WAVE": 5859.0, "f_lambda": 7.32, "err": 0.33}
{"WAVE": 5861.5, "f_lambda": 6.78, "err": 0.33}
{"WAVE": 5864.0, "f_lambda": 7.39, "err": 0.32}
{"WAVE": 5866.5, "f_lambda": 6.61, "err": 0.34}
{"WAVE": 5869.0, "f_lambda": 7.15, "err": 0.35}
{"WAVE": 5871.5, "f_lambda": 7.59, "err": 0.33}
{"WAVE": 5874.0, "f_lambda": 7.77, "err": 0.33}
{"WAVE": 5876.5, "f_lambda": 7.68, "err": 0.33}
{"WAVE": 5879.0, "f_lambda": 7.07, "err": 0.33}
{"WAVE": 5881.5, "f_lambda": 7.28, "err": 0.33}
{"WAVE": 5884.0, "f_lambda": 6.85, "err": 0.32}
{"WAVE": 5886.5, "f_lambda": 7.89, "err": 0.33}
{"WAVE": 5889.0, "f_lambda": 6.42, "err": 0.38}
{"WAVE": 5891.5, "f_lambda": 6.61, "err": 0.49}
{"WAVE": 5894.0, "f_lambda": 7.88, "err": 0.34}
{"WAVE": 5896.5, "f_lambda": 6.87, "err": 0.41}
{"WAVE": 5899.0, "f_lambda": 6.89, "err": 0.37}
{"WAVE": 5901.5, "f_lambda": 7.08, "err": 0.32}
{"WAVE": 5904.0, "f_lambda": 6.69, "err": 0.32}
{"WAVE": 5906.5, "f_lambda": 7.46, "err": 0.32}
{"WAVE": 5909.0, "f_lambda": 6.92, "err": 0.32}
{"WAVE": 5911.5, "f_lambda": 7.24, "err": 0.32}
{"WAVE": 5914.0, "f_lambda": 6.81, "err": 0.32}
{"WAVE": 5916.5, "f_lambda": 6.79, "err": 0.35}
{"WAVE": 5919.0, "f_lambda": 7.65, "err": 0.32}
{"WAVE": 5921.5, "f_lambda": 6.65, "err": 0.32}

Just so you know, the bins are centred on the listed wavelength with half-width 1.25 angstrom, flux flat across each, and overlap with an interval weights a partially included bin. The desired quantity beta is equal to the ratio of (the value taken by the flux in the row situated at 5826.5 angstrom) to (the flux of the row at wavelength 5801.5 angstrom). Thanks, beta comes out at 1.08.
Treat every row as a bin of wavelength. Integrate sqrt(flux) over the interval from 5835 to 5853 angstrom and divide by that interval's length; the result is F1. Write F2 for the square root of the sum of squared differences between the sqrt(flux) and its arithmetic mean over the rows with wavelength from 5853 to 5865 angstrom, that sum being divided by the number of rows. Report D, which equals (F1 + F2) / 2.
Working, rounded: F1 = 2.75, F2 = 0.045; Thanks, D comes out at 1.40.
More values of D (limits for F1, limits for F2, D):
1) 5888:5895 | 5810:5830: 1.35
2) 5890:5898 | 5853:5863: 1.35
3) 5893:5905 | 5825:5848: 1.36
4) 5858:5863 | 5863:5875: 1.37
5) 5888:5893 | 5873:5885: 1.32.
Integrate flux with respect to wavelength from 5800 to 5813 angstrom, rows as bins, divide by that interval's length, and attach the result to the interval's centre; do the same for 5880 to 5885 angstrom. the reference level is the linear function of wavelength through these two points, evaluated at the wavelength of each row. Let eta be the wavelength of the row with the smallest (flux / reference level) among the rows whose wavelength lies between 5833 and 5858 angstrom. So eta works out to 5836.5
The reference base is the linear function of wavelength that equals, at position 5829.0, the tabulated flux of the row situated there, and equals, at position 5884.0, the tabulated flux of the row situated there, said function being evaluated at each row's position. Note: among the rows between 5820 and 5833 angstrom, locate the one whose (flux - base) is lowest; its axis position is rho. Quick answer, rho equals 5831.5 angstrom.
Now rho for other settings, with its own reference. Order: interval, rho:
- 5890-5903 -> 5891.5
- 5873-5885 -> 5884.0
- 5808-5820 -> 5811.5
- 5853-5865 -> 5861.5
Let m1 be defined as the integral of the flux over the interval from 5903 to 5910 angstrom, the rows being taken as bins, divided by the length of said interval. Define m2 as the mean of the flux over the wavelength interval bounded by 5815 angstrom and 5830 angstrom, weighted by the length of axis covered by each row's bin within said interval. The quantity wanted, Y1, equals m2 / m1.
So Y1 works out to 1.05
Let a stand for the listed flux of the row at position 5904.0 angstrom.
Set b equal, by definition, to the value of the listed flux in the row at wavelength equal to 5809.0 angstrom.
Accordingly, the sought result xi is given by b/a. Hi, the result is 1.19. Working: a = 6.69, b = 7.94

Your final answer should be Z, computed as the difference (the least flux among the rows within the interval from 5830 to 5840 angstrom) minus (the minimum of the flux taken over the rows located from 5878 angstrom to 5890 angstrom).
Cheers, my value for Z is 0.46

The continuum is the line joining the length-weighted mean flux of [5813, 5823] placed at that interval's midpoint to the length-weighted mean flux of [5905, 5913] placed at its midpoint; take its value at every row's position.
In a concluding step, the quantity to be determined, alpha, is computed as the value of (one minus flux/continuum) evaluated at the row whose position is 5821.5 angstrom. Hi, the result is -0.05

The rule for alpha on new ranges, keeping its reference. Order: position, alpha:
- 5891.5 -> 0.08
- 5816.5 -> 0.02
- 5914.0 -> 0.05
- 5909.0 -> 0.04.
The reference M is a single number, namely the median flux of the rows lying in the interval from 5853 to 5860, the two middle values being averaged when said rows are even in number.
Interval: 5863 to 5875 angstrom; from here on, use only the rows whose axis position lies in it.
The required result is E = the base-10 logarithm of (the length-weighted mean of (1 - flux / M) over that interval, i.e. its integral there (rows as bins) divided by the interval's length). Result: -2.4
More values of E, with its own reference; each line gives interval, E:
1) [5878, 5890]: -1.6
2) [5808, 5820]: -2.0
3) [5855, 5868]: -1.4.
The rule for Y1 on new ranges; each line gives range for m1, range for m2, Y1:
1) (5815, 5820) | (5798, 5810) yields 1.08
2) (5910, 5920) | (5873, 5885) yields 1.03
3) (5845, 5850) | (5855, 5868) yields 0.90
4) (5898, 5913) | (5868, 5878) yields 1.07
